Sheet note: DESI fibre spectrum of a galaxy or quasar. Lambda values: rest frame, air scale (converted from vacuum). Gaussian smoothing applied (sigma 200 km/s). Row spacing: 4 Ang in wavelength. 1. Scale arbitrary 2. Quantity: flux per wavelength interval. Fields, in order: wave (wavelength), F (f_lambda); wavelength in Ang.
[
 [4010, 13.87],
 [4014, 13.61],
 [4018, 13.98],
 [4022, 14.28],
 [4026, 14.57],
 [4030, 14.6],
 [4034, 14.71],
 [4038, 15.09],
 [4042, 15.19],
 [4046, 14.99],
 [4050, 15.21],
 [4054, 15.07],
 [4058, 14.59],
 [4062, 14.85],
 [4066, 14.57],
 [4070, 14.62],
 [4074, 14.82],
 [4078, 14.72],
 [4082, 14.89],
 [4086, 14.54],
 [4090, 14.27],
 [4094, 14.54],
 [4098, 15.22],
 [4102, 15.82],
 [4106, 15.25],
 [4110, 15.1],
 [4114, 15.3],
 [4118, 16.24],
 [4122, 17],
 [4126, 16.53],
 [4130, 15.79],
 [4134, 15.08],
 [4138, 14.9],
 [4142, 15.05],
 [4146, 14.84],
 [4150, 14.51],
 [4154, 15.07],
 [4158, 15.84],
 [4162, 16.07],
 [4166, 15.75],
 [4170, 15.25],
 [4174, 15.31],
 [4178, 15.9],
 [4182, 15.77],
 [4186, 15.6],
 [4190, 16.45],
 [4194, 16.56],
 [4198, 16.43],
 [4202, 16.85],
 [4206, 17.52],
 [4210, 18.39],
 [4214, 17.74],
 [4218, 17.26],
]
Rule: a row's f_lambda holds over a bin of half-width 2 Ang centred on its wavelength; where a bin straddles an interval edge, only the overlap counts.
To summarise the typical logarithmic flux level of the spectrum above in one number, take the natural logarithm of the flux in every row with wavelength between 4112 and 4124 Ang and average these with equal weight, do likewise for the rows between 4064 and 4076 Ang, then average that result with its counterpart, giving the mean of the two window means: 2.73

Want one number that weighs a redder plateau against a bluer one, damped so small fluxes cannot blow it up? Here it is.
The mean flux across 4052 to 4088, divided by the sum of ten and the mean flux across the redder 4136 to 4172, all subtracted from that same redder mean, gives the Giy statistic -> 14.7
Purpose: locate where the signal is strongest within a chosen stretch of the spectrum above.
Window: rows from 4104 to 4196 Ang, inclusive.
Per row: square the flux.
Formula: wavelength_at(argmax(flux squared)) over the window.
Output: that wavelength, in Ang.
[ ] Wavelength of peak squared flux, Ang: 4122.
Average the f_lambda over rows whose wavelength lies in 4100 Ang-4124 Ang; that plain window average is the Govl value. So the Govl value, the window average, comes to 15.8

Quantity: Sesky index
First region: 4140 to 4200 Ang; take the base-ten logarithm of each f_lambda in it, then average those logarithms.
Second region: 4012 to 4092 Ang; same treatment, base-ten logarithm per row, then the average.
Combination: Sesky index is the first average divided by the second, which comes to 1.02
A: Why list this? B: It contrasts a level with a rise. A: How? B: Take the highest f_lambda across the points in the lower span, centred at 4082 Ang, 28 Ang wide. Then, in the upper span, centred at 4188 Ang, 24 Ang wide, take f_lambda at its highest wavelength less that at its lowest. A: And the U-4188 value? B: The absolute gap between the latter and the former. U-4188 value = 14.4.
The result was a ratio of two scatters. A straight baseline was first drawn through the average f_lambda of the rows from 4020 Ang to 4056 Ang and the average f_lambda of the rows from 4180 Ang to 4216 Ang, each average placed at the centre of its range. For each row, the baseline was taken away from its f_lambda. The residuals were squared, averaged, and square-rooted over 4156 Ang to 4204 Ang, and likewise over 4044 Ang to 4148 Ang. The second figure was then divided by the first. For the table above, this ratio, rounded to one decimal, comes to 1.0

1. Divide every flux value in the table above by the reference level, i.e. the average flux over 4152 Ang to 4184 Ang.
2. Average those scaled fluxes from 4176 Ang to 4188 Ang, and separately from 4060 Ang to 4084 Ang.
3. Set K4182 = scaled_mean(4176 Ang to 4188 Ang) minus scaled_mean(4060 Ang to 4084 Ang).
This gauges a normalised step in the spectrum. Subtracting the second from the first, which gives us 0.065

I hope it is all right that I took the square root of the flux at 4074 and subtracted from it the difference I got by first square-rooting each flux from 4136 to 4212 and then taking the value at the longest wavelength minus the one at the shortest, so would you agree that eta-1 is 3.42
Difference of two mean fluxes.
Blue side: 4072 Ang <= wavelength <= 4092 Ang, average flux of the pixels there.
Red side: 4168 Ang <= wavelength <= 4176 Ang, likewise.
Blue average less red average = -0.63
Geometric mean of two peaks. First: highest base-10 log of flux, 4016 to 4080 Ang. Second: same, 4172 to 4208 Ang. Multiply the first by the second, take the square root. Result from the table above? 1.21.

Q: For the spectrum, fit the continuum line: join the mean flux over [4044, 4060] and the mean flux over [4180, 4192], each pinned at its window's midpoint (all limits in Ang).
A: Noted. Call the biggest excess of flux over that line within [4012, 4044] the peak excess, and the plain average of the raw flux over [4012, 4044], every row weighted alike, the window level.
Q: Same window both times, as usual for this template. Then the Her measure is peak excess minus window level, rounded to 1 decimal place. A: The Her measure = -14.2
